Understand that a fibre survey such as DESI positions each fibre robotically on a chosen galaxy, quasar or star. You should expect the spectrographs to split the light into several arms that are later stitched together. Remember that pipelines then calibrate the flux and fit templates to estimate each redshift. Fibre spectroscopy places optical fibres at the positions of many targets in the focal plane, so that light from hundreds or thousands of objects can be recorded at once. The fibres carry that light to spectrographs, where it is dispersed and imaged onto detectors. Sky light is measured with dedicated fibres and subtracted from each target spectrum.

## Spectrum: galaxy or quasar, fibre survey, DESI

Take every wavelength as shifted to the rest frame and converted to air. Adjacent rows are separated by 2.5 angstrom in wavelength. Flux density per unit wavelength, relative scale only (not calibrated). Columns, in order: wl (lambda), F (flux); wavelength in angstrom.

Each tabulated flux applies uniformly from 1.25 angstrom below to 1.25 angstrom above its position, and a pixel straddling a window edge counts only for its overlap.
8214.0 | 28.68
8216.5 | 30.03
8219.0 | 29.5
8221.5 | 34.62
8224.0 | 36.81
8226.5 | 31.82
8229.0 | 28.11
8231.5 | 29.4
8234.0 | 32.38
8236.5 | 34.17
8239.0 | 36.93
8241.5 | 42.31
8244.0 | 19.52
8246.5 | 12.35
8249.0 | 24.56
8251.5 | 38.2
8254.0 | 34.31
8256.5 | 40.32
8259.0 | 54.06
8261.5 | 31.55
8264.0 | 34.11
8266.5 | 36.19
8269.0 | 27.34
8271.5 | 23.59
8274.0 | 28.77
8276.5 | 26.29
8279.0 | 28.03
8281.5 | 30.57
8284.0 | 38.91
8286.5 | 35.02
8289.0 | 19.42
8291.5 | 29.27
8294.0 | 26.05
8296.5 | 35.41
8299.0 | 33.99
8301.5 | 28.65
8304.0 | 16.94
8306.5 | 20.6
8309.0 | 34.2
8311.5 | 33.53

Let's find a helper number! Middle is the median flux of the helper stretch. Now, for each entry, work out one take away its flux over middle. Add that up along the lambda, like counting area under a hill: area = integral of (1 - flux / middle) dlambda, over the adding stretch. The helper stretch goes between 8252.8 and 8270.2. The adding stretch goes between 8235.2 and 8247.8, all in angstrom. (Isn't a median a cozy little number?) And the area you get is 1.9 angstrom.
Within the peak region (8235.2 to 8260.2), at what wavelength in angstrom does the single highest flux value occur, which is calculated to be 8259.0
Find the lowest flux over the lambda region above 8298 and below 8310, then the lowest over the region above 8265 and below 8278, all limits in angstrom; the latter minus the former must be 7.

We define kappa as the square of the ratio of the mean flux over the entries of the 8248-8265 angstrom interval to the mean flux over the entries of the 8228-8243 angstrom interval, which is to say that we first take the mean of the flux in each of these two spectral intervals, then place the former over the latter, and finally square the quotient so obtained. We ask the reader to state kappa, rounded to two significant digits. 1.2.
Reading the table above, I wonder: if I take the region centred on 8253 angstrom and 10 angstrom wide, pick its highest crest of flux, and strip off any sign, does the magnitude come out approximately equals 40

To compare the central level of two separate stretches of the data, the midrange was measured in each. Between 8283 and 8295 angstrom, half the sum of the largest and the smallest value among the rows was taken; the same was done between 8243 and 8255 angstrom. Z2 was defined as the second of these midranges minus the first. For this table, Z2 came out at -4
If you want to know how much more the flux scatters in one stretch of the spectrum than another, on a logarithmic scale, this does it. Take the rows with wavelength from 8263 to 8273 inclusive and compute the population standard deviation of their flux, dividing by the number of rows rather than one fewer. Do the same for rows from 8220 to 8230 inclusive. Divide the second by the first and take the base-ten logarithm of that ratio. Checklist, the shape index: -0.2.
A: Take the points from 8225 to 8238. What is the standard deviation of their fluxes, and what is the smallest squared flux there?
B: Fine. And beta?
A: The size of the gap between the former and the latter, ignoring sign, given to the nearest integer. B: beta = 788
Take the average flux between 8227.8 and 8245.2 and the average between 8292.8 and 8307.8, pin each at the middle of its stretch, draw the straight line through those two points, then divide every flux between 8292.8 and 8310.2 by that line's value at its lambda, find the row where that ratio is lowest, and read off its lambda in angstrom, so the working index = 8304.0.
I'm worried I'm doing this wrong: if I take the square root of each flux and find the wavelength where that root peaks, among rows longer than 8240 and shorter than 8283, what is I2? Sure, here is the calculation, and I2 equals 8259.0 angstrom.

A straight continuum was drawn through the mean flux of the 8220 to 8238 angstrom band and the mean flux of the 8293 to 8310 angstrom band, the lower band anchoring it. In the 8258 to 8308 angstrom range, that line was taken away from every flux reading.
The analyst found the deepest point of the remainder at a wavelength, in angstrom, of 8304.0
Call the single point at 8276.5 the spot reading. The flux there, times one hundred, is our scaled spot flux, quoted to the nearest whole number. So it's 2629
